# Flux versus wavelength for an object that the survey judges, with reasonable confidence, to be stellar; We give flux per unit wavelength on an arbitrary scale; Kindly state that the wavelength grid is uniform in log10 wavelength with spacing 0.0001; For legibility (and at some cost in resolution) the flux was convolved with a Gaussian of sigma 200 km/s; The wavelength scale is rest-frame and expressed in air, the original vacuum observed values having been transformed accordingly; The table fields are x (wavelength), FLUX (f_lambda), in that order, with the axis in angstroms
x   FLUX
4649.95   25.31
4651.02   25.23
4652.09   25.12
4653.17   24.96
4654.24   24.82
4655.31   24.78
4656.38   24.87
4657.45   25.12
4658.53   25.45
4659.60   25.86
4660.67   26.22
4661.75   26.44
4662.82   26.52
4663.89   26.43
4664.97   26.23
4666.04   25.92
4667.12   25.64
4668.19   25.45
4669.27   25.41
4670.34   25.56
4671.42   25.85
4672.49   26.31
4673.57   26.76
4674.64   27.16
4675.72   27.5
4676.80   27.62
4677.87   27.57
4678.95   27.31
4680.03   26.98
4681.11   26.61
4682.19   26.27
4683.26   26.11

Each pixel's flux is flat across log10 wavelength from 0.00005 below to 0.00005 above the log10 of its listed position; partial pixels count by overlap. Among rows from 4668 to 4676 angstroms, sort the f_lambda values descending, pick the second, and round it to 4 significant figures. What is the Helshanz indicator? 27.16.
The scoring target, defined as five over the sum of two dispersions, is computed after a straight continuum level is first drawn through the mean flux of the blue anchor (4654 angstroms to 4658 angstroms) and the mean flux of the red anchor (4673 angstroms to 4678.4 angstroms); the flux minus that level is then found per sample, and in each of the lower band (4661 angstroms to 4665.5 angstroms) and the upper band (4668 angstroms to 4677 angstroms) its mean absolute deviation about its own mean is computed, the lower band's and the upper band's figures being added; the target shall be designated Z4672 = 7.4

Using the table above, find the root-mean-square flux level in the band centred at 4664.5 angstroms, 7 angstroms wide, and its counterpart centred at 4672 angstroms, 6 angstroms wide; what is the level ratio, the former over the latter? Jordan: 1.00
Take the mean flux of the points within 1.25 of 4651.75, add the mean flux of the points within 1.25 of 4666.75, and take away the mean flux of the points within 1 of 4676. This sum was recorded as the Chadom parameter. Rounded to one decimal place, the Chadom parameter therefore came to 23.4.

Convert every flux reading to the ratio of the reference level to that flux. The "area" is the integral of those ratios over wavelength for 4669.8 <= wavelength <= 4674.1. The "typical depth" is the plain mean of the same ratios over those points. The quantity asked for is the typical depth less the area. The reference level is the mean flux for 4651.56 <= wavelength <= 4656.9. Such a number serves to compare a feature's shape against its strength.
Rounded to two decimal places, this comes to -3.15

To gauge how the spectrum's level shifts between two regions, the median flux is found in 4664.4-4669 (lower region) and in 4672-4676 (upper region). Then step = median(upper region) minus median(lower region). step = 1.2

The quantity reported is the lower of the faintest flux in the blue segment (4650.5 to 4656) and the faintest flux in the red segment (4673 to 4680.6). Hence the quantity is 24.8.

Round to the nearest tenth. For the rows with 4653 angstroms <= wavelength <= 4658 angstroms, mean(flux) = 24.9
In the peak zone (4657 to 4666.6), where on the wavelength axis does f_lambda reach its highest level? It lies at 4662.82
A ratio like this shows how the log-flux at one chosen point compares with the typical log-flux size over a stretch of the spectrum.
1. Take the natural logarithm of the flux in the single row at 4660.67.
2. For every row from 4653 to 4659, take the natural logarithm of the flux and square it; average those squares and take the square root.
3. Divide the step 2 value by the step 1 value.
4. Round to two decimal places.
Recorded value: 0.99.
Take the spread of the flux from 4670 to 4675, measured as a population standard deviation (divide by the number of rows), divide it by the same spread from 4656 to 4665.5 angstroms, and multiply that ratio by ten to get 10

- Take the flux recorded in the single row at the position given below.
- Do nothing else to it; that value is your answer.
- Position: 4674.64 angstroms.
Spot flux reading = 27.16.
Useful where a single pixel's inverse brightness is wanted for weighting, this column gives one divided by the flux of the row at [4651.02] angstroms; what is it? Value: 0.0396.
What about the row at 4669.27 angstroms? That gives 0.0394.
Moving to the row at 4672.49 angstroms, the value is 0.0380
